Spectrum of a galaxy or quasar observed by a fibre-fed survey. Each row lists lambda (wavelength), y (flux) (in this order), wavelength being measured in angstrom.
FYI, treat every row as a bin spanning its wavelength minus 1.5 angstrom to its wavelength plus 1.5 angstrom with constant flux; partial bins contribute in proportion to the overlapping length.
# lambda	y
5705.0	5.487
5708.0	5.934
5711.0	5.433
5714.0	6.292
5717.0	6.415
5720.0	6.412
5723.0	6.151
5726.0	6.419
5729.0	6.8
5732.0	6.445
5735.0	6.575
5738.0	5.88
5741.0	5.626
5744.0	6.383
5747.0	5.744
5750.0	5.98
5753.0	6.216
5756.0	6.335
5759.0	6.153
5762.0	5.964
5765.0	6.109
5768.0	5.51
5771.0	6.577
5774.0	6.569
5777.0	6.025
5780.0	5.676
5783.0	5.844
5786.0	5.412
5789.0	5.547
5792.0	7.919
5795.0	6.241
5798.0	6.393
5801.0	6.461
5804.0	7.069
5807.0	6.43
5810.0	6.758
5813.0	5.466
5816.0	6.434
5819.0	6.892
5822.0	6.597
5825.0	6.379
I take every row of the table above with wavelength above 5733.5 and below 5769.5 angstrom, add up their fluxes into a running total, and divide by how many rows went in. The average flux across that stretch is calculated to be 6.04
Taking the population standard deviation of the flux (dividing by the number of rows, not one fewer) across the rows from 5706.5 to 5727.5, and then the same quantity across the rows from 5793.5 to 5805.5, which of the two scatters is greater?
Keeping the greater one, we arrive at 0.34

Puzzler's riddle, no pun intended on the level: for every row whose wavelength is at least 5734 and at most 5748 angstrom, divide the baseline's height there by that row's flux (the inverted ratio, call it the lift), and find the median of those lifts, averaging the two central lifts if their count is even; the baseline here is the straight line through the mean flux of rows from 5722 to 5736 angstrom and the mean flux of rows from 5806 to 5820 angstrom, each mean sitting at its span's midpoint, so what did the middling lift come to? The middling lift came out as 1.10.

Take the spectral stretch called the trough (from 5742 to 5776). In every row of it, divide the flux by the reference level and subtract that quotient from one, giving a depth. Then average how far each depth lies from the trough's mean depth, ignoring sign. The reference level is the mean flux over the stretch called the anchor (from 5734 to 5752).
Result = 0.04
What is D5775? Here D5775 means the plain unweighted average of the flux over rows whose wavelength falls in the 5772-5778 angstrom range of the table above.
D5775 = 6.3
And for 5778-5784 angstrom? 5.8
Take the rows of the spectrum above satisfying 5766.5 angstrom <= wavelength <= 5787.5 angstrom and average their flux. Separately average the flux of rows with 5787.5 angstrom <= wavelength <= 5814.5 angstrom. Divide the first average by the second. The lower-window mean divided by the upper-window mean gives 0.918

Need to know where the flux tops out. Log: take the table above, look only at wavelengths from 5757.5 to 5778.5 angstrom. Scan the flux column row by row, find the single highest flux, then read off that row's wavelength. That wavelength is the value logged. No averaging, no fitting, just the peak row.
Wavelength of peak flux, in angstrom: 5771.0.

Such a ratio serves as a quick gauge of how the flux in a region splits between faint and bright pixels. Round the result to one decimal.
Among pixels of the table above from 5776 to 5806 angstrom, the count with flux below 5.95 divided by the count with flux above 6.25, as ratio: 1.0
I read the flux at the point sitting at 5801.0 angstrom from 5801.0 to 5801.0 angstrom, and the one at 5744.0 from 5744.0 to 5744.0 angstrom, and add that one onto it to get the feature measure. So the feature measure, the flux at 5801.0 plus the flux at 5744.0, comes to 12.8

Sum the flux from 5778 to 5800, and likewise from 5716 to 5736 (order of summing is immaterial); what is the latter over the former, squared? 1.10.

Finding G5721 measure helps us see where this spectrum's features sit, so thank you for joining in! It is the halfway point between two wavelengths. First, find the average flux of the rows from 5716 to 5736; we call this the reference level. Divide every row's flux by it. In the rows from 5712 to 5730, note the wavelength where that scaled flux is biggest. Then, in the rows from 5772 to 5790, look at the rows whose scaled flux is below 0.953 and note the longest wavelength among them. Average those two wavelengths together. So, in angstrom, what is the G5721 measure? 5759.0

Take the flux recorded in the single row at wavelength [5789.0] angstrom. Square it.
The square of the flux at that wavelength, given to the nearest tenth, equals 30.8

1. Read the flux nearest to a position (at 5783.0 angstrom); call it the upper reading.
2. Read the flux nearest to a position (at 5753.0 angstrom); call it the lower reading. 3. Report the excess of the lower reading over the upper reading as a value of 0.4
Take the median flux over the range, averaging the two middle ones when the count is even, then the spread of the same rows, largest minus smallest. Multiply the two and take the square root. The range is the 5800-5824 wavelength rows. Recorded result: 3.2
